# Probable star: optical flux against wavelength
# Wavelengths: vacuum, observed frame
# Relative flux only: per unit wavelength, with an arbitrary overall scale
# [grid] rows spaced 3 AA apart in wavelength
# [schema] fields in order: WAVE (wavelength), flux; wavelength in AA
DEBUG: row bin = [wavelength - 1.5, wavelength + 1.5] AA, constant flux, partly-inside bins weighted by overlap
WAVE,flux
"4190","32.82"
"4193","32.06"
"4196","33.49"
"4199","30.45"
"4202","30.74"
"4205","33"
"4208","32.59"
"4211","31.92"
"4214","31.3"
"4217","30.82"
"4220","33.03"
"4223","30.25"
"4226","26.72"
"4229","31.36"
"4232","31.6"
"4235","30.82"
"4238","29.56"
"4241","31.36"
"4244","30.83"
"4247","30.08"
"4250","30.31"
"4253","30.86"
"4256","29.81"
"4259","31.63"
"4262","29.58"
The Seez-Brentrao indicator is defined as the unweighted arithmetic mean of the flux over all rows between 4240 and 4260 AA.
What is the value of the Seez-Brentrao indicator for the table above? 30.7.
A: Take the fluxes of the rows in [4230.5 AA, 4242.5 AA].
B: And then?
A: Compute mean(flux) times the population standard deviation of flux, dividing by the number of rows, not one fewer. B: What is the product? 24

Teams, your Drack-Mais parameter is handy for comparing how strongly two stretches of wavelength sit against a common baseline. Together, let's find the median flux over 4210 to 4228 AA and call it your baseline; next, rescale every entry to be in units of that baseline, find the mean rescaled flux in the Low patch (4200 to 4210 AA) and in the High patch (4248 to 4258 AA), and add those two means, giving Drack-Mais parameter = 2.01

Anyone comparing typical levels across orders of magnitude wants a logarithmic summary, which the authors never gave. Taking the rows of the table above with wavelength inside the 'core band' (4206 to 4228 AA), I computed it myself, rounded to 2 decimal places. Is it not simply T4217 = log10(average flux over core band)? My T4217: 1.49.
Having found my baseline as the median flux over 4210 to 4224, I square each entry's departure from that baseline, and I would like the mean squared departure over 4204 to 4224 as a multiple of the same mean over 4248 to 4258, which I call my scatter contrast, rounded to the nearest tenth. 1.2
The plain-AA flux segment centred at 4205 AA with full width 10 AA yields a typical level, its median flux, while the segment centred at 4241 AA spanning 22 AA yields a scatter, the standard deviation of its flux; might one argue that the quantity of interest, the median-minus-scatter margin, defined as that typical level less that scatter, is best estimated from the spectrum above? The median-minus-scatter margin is 31.9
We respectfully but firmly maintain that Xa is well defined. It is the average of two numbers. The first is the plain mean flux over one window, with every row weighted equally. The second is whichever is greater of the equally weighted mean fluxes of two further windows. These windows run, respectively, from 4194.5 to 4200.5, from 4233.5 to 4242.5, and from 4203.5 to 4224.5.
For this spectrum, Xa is 31.9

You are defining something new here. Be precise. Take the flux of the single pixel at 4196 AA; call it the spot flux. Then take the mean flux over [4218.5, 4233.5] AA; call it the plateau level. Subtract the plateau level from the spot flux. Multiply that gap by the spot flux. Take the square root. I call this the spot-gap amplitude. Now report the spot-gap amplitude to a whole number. 10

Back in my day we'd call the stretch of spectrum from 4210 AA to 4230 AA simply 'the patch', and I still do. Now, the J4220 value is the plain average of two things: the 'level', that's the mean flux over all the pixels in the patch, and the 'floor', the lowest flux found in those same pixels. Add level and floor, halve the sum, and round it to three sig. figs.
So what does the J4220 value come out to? 28.7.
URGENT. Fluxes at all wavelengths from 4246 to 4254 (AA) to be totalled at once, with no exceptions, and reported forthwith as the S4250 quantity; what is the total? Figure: 91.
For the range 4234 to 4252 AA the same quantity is 183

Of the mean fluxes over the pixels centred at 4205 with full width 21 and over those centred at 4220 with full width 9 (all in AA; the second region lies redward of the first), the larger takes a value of 31.9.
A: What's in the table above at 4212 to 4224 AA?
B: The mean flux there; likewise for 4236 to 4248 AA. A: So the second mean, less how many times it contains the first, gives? 29.5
